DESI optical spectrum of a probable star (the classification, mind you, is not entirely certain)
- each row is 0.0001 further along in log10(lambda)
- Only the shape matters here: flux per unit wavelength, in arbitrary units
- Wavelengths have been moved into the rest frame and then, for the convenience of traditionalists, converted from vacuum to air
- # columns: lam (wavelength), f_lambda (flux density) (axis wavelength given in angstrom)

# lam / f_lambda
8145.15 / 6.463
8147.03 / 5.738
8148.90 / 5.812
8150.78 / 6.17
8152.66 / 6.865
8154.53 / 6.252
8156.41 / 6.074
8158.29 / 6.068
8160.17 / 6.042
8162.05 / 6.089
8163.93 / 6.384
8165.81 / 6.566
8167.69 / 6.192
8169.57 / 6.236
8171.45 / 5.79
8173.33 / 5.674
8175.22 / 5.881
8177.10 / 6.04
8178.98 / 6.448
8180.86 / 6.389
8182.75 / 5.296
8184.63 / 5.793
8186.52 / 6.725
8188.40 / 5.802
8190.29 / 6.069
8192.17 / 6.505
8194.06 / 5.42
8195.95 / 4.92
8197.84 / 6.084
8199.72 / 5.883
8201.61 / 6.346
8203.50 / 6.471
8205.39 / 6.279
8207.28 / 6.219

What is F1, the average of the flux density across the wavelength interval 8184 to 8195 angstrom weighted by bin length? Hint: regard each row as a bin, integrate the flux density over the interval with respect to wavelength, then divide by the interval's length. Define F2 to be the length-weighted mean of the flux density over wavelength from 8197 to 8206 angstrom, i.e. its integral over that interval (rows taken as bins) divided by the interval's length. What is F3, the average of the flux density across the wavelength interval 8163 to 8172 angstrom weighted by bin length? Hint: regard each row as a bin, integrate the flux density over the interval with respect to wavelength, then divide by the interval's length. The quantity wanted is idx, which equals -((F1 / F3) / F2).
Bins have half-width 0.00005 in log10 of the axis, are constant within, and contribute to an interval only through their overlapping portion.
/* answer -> -0.156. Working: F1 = 6.06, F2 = 6.2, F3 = 6.25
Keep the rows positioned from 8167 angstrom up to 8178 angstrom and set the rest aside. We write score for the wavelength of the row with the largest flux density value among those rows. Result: 8169.57 angstrom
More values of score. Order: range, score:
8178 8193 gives 8186.52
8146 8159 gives 8152.66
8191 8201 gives 8192.17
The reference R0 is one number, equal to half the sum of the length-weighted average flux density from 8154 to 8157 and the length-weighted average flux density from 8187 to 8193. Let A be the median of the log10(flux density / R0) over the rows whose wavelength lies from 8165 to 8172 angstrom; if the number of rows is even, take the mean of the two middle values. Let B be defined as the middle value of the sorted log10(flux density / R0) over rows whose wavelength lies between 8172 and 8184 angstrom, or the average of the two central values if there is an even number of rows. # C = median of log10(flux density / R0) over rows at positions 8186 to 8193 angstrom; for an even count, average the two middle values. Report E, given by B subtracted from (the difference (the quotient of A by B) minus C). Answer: -0.2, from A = 0.003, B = -0.015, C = 0.0083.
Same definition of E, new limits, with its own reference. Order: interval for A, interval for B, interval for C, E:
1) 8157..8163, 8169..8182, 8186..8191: 0.8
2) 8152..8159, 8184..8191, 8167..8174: 0.0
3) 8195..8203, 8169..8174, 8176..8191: 0.5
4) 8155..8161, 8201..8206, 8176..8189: -0.5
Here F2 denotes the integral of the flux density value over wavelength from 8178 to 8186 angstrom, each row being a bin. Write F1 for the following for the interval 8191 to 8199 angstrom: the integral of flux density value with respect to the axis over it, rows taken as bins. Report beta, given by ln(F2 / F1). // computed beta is 0.05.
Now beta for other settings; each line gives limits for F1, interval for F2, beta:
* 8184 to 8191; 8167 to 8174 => -0.02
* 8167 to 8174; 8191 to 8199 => 0.09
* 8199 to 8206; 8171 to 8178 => -0.07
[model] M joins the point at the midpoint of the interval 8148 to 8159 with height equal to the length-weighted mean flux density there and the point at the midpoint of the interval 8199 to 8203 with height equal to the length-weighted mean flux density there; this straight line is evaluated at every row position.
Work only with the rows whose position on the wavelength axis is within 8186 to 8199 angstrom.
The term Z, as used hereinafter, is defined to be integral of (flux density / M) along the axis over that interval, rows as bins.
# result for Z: 12.4 angstrom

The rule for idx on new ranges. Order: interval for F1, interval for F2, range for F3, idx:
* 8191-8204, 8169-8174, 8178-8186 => -0.167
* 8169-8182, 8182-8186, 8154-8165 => -0.173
